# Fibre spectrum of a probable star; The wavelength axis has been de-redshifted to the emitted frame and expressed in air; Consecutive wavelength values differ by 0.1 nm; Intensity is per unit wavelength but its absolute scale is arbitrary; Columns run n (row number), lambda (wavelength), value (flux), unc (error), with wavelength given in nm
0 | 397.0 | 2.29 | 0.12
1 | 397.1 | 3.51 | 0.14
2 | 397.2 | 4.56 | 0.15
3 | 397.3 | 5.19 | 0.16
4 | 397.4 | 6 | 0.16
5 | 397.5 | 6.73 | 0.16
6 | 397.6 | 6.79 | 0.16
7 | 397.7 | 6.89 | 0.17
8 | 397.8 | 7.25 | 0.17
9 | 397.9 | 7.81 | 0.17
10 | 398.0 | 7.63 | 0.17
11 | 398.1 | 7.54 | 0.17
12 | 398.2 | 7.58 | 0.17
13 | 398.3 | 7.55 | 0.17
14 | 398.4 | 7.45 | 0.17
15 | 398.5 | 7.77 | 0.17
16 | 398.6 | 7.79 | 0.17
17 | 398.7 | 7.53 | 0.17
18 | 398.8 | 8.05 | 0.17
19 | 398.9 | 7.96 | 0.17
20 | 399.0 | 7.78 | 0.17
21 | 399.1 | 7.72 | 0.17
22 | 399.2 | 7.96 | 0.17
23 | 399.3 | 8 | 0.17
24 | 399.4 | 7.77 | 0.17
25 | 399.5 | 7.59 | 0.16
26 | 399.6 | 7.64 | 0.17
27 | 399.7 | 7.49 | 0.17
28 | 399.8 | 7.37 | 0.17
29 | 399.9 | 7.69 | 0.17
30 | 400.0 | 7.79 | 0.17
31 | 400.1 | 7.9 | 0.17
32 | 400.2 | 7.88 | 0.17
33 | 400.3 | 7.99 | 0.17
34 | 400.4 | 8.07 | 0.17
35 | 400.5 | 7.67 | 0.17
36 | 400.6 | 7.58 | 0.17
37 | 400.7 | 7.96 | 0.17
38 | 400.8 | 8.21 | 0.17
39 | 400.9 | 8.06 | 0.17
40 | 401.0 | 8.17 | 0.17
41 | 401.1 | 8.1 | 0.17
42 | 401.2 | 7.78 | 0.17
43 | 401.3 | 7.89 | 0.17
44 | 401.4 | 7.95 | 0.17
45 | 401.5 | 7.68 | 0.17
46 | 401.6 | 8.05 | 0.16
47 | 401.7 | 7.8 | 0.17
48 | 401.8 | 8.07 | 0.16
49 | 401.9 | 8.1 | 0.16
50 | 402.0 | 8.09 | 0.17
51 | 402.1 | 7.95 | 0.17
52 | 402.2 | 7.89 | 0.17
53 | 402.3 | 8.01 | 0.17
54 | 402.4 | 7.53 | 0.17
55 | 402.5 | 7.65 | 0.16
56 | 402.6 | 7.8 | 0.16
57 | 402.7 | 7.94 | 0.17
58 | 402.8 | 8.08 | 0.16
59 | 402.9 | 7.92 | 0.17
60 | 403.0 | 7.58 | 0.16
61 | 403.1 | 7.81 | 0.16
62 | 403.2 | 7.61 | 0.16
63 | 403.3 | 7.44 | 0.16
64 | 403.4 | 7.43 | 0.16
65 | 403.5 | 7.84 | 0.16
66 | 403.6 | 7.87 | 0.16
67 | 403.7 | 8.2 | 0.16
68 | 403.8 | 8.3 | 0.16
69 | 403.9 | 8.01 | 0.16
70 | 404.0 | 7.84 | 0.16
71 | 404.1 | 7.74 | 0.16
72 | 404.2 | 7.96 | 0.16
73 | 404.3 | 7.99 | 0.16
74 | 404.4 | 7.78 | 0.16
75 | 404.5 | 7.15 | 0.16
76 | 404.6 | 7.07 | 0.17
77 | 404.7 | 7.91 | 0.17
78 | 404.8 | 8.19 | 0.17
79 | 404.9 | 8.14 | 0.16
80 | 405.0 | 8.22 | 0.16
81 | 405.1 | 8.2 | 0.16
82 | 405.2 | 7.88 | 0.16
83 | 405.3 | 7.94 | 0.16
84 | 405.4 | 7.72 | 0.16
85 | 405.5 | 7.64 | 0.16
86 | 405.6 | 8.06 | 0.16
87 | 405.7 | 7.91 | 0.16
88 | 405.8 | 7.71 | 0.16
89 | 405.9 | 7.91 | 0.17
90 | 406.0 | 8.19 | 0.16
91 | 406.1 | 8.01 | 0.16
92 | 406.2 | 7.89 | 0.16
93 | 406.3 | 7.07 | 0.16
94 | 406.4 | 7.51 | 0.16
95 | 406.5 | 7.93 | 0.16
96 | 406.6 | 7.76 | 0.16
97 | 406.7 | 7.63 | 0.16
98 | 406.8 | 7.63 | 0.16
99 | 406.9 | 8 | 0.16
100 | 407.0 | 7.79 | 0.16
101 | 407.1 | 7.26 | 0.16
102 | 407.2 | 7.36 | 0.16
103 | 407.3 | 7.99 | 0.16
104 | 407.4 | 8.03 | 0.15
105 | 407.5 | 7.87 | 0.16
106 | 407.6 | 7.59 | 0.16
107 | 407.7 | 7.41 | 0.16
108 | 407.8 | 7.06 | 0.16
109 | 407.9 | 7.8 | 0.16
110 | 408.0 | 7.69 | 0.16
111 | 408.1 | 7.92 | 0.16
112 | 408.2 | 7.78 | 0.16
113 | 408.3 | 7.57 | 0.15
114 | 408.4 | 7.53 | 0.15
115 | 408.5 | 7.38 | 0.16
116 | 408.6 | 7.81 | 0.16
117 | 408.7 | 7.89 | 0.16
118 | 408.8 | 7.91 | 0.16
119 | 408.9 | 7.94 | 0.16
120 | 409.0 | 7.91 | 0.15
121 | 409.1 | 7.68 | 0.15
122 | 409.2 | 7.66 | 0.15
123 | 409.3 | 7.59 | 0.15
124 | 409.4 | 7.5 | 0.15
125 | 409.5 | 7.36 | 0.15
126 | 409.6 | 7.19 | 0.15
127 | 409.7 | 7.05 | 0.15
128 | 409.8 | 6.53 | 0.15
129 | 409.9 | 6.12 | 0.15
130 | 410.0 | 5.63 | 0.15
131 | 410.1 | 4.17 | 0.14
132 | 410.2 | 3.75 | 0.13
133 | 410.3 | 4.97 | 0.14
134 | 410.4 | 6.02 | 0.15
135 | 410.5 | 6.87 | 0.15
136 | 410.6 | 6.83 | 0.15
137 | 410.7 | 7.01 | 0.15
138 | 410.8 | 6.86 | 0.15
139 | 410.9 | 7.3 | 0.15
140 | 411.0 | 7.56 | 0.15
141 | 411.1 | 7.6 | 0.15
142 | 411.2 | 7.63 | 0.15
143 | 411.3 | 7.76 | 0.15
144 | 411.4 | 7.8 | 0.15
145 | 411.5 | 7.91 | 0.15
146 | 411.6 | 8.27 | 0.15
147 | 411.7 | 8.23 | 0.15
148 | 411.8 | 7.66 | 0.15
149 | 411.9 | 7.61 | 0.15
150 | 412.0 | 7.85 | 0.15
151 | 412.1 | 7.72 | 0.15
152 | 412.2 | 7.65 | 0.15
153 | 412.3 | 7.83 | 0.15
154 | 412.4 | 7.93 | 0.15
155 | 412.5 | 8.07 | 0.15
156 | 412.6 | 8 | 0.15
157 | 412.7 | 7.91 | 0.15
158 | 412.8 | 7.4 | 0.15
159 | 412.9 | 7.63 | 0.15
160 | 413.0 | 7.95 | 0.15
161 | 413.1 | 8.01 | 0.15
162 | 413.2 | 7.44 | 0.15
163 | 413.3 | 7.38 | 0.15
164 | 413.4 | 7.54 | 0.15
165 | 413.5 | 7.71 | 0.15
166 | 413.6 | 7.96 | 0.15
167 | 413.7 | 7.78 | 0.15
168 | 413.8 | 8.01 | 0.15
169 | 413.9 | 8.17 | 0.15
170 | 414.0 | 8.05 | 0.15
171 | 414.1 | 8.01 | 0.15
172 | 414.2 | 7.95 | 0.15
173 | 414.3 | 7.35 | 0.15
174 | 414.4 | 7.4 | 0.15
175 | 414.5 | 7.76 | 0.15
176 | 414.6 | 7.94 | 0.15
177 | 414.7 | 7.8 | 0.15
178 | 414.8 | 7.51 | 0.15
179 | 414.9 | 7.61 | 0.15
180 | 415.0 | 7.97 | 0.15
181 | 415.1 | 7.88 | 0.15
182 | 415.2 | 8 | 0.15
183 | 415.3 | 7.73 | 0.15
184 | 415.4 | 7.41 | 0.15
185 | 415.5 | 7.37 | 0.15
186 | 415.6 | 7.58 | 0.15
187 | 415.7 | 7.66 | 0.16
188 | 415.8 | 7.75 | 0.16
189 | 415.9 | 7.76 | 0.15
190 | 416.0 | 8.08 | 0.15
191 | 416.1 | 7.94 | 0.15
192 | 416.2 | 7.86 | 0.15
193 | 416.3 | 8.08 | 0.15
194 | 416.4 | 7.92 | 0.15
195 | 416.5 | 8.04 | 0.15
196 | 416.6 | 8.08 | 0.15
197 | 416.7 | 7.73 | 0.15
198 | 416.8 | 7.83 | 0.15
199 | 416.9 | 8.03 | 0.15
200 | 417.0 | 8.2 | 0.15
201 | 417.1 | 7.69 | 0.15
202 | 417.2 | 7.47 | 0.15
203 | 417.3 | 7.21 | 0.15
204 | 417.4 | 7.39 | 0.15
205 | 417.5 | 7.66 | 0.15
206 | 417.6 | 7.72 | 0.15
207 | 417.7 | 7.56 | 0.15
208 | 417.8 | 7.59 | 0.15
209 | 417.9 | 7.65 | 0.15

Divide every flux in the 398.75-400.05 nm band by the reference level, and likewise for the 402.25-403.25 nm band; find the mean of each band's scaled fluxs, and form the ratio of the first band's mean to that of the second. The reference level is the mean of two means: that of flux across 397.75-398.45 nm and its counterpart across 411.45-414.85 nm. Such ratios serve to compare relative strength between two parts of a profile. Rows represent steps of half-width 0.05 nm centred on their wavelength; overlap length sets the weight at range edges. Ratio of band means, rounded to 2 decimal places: 1.00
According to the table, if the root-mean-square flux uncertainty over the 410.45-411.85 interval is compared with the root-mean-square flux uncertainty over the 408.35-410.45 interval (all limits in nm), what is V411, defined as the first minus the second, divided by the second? -0.004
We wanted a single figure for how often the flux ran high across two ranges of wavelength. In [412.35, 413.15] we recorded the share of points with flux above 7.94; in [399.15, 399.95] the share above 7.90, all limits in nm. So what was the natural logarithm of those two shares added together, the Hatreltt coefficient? -0.3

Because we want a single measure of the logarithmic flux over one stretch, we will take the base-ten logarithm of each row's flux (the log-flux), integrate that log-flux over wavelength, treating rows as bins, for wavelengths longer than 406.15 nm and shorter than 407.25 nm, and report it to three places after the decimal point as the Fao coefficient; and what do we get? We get 0.970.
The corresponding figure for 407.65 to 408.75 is 0.970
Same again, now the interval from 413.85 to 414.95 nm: 0.980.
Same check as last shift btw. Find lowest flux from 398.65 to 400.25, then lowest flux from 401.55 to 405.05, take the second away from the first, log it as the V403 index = 0.3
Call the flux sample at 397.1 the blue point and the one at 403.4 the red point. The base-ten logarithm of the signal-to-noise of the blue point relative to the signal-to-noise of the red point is -0.27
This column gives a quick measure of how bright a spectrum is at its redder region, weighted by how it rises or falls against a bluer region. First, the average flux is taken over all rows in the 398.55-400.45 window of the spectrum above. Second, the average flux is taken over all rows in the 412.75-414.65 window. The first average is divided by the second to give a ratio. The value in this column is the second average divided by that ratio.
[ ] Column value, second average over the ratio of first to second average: 7.73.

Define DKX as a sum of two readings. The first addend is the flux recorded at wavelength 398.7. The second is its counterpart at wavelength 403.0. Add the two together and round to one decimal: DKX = 15.1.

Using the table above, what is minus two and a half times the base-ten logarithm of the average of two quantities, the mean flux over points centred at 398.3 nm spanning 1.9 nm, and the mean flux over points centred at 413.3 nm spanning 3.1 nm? -2.20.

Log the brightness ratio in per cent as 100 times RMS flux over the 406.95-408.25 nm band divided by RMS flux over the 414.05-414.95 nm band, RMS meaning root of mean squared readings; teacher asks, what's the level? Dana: 99.4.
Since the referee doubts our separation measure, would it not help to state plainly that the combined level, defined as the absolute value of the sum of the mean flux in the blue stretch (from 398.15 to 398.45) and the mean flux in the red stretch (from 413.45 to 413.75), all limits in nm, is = 15.3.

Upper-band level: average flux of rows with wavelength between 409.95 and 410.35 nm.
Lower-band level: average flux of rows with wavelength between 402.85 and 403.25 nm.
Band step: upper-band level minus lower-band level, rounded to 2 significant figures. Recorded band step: -3.1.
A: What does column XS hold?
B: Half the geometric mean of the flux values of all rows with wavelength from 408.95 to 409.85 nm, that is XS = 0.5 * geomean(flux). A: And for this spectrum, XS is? 3.69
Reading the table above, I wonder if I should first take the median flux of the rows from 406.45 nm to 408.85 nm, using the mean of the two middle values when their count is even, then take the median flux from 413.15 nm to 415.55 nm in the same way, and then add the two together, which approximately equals 15.5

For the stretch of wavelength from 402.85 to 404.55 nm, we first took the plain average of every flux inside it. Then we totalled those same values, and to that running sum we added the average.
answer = 140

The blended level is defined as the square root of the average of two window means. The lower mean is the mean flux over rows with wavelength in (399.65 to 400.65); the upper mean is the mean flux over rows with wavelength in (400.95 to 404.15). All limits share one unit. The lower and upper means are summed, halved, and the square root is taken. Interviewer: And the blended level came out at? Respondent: 2.79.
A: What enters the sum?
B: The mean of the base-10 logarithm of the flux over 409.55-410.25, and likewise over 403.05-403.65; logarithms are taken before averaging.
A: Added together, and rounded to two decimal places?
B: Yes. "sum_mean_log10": 1.63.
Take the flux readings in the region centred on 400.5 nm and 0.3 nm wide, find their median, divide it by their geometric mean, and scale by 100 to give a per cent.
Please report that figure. 99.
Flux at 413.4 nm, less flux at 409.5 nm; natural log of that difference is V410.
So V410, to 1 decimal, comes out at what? -1.7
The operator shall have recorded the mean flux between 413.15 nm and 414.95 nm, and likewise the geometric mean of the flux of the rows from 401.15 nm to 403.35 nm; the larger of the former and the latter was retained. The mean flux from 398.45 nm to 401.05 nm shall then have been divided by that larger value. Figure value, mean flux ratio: 1.00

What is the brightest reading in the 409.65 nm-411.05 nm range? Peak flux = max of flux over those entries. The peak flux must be 7.56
